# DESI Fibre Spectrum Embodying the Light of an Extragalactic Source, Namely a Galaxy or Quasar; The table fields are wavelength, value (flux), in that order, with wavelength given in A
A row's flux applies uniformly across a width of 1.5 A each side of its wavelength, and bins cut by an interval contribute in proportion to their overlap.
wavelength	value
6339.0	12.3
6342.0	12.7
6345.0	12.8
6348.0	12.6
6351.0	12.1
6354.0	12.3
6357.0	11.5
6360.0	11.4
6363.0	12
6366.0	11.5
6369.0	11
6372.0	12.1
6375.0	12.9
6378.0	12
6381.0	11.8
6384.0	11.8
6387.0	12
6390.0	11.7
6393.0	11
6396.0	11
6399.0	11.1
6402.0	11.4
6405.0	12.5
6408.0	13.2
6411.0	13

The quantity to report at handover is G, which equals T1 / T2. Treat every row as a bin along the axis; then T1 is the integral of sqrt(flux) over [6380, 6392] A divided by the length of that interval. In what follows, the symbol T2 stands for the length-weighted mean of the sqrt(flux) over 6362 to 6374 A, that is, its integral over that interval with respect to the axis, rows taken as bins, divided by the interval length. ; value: 1.00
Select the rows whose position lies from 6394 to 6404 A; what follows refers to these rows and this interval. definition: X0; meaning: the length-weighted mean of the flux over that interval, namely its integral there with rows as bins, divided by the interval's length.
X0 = 11.2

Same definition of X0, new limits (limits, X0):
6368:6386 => 12.0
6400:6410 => 12.3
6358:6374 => 11.6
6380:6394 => 11.7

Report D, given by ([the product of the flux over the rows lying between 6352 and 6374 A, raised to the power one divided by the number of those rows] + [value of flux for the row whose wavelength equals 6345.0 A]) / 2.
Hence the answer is 12.2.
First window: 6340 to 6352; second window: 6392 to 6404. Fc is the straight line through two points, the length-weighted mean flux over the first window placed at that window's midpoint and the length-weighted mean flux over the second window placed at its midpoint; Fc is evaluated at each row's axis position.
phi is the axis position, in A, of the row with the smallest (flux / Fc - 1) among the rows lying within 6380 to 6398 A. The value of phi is 6393.0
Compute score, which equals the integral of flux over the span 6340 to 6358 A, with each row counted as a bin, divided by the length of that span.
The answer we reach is 12.4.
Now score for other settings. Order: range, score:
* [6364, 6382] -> 11.9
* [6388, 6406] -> 11.4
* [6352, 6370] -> 11.6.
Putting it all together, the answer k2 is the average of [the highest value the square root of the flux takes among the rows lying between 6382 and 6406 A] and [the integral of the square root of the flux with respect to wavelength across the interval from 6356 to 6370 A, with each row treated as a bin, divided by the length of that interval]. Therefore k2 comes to 3.46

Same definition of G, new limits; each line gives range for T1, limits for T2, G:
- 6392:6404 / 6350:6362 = 0.97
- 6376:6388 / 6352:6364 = 1.01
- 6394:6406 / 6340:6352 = 0.95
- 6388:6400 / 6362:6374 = 0.98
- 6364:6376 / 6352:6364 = 1.00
